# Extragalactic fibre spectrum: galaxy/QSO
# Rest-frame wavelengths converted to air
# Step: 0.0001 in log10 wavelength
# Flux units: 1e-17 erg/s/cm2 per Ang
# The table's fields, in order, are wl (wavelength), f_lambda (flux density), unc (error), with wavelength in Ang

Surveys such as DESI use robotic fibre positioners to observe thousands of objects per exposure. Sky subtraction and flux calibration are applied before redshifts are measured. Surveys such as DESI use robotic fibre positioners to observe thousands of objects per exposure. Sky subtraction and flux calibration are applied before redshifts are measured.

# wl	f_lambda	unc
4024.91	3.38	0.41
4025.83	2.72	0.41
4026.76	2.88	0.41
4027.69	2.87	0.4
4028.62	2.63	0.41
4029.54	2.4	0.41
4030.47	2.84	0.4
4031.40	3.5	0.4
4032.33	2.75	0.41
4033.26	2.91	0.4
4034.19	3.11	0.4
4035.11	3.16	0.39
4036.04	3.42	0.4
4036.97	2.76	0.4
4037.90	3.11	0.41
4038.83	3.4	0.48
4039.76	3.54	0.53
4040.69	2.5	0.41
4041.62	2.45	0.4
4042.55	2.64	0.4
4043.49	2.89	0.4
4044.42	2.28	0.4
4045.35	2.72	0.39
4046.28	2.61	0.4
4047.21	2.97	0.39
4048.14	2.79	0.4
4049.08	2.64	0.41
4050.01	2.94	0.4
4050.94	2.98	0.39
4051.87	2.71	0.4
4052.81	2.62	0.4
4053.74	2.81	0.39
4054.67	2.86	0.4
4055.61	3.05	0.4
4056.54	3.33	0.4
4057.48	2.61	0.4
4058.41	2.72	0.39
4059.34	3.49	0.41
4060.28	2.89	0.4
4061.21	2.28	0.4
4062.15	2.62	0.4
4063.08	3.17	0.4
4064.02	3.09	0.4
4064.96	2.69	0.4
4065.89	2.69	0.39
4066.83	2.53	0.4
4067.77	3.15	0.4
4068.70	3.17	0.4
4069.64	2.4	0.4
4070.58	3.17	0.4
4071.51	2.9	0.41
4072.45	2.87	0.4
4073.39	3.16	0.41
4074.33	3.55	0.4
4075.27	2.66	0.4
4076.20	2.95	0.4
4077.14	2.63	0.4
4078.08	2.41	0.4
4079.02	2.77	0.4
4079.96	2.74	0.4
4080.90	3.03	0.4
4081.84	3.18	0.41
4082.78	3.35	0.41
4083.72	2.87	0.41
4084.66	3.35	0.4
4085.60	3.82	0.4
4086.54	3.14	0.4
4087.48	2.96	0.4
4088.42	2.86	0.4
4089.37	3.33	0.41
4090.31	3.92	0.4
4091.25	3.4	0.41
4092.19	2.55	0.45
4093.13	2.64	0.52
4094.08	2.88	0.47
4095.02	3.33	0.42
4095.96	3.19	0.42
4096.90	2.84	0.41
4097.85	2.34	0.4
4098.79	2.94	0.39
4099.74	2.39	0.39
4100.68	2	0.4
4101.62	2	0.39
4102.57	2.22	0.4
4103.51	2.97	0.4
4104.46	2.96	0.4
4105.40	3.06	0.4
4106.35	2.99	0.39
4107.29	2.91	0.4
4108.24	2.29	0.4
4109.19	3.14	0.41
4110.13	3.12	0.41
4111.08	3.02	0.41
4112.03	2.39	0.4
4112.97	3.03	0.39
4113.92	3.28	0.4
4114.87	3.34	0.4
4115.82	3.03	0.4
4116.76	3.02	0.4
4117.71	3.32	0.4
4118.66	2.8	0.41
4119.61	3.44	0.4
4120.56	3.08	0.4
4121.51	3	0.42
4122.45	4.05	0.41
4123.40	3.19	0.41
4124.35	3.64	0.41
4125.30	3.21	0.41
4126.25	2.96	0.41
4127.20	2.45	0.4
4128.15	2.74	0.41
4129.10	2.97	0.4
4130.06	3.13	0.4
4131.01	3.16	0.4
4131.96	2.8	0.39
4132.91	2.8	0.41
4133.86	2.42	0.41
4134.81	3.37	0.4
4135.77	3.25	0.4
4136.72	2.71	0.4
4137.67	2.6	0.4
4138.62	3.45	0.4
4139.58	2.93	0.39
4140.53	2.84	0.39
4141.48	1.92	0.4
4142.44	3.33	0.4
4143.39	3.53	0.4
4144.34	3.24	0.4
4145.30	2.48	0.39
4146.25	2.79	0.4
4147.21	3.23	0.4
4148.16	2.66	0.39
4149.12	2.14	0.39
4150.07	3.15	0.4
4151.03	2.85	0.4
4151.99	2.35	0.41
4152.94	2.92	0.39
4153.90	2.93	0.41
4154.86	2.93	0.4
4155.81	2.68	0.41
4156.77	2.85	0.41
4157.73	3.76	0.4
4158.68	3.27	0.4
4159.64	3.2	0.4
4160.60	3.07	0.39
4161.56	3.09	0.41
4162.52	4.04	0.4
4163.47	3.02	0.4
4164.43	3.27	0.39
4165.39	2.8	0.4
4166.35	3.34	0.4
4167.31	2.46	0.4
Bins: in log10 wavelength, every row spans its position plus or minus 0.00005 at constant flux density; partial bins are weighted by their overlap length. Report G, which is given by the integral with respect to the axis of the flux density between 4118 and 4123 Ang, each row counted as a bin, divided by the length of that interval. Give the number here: 3.28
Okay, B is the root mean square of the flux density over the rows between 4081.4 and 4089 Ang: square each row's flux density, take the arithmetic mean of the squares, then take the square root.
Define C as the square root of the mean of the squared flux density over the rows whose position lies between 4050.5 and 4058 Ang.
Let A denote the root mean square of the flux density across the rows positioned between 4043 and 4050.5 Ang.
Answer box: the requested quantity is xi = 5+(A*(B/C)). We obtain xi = 8.05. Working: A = 2.74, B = 3.21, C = 2.88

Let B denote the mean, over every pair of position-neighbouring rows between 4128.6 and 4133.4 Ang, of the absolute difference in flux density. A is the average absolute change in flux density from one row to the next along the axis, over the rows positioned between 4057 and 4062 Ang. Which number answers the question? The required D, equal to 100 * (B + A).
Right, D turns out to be 66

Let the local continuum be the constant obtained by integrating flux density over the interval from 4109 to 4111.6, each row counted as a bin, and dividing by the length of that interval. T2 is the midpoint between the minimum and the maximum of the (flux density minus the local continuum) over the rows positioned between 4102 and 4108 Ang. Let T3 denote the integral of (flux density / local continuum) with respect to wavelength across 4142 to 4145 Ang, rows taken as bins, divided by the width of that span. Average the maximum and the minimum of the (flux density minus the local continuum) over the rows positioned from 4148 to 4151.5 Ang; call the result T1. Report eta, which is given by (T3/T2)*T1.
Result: 1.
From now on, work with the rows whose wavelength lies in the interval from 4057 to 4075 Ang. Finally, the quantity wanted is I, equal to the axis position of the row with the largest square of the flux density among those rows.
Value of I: 4074.33 Ang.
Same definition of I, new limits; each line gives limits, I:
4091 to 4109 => 4091.25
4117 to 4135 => 4122.45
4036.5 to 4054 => 4039.76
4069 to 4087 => 4085.60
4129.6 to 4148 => 4143.39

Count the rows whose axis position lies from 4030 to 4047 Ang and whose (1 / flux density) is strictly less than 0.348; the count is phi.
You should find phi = 9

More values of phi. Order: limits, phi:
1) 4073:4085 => 7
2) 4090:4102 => 6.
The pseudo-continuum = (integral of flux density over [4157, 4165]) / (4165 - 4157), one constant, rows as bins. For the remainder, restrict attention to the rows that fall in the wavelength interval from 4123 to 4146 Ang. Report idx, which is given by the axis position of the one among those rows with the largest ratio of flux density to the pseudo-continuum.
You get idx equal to 4124.35 Ang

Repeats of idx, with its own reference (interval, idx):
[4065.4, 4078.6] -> 4074.33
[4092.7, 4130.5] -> 4122.45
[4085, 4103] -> 4090.31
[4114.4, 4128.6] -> 4122.45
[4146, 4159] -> 4157.73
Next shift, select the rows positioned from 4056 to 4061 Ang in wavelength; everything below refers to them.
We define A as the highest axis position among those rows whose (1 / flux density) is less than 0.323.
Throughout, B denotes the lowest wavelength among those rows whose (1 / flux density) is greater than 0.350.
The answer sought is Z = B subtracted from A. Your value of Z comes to 1.9 Ang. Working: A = 4059.34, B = 4057.48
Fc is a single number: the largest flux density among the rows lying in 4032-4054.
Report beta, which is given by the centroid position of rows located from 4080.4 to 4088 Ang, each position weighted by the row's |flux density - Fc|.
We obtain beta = 4084.3 Ang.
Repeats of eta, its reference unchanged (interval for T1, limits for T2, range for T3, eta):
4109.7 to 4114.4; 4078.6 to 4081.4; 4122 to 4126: 1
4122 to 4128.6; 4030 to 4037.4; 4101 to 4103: 2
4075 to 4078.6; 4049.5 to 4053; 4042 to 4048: 1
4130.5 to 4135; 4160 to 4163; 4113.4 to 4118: 0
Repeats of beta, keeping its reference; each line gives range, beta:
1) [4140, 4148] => 4143.5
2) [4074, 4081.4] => 4077.9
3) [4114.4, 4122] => 4118.4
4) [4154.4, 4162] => 4157.7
